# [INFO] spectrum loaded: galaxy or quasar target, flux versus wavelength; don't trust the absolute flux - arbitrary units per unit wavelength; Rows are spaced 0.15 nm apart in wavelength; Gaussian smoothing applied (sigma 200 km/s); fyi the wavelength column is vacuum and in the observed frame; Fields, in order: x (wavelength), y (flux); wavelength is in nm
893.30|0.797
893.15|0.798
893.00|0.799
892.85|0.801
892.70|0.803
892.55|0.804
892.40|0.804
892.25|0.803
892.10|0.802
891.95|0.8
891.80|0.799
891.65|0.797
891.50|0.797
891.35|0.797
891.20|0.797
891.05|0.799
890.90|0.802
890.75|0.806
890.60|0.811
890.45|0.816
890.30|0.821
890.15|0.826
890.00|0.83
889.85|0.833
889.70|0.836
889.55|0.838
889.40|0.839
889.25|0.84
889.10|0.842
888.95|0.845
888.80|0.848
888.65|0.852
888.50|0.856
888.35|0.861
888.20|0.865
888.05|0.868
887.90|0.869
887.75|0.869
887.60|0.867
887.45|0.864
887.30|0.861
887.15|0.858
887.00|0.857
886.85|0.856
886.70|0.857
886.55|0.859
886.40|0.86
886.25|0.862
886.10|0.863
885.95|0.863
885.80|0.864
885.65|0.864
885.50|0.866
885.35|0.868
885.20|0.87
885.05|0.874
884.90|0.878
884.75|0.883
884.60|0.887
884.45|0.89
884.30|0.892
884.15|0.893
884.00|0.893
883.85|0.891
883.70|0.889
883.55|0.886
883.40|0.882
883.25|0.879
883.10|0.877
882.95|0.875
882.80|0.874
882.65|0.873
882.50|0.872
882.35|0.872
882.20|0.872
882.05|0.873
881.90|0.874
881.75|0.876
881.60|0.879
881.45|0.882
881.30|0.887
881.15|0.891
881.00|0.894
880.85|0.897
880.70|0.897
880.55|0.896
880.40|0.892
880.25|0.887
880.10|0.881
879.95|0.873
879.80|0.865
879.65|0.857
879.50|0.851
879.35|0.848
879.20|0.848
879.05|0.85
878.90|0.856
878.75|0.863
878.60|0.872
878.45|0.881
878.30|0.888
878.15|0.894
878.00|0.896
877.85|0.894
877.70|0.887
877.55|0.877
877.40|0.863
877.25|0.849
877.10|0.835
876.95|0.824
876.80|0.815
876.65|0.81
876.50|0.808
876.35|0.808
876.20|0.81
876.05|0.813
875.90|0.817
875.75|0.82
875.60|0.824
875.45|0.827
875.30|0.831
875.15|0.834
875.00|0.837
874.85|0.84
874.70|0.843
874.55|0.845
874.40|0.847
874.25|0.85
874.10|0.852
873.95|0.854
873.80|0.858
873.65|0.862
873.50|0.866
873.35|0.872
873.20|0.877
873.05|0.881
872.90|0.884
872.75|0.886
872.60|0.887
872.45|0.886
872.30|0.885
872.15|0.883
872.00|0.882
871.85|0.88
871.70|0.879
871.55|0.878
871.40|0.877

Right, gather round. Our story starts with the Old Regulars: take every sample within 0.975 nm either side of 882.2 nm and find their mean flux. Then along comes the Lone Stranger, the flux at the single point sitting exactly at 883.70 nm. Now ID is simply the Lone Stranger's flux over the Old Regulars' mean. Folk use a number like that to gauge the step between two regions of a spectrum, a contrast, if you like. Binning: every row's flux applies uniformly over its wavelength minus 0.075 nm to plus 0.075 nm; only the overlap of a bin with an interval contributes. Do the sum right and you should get 1.02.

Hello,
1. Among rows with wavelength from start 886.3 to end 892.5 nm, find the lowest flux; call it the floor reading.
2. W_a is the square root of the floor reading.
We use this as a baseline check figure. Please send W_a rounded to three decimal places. 0.893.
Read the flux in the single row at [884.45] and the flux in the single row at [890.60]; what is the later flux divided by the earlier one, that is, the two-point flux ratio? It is 0.91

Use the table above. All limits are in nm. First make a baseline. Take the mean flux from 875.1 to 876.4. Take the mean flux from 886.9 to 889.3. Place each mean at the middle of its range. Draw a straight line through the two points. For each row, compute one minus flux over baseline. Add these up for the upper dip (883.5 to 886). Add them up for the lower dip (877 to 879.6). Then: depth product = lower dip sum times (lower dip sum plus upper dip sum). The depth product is 1.2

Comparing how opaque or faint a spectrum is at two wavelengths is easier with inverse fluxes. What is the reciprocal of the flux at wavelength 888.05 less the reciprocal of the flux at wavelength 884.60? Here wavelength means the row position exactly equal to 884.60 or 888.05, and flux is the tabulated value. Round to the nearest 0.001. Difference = 0.025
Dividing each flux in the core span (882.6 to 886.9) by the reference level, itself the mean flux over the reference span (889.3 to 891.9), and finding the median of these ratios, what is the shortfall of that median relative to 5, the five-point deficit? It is 3.93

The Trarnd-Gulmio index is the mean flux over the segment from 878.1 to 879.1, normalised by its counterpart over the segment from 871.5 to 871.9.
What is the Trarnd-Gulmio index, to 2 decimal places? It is 0.99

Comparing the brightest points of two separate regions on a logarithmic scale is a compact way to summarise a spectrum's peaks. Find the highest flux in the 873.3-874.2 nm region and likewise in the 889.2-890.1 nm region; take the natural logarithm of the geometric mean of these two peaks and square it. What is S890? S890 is 0.0242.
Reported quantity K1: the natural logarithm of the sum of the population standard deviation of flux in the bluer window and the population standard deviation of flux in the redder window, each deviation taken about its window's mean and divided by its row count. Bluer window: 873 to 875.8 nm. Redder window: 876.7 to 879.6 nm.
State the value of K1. -3.2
